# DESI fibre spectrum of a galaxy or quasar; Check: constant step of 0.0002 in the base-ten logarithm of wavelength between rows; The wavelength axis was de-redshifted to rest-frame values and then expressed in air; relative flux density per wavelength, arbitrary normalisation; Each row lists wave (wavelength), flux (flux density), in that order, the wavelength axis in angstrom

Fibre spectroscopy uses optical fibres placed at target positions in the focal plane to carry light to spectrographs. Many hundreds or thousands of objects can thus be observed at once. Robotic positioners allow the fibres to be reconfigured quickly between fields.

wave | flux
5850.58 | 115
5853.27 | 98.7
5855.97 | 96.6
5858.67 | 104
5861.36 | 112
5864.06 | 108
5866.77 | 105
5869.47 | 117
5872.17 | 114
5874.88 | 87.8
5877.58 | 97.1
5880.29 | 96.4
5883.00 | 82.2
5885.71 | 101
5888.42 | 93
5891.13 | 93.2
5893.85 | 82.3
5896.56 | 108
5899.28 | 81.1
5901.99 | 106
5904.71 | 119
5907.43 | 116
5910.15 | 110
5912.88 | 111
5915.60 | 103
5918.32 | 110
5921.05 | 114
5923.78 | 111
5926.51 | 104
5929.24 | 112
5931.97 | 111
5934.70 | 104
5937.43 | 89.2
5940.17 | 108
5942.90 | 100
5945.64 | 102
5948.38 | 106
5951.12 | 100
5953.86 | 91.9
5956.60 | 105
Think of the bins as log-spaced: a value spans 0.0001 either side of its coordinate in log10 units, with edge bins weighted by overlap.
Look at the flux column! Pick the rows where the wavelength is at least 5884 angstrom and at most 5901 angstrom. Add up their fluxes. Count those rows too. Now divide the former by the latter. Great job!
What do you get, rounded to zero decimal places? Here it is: 93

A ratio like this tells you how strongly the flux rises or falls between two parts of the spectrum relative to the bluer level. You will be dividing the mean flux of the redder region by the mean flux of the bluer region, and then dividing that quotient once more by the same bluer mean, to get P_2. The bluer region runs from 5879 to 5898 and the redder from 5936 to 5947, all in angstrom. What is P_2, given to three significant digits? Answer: 0.0114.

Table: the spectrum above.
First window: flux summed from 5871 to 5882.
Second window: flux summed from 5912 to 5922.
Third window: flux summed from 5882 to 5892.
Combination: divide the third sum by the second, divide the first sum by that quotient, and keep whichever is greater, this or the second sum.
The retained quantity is 469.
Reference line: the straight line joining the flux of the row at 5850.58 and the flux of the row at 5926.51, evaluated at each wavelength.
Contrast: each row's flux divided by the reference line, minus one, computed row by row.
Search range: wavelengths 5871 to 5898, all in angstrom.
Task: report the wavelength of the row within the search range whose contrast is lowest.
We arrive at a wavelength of 5883.00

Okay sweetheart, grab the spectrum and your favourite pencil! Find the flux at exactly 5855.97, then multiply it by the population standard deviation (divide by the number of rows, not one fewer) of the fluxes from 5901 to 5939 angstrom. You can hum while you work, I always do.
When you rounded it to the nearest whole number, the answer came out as 674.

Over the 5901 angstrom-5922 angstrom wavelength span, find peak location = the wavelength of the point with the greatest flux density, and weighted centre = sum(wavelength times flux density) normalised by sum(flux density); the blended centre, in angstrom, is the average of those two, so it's 5908.1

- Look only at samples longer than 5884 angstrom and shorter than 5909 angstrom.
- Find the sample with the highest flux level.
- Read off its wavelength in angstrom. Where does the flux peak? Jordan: 5904.71 angstrom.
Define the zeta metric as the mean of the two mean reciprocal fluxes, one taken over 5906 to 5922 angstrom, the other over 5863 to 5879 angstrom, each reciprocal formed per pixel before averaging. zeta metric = 0.0093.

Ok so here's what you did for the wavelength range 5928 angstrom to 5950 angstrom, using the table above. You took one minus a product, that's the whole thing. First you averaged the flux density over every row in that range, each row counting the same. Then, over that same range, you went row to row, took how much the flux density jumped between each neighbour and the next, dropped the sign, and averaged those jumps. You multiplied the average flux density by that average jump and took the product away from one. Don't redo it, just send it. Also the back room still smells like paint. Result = -825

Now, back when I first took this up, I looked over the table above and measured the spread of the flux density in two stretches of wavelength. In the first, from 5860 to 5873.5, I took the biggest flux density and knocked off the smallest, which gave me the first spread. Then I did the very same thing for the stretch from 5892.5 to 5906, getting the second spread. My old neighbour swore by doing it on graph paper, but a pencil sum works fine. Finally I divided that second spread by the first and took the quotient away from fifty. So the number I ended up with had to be 46.84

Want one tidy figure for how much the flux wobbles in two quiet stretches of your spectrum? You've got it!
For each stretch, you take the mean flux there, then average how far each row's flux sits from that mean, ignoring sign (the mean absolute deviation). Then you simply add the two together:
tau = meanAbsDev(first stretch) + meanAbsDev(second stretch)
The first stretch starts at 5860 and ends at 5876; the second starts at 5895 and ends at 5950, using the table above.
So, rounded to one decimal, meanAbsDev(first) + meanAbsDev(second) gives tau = 13.4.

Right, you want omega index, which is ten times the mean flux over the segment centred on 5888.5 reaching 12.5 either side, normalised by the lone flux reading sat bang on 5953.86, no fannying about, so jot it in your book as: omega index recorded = 10.1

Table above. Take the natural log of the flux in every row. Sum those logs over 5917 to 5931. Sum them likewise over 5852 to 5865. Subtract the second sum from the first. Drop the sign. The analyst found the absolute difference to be 0.30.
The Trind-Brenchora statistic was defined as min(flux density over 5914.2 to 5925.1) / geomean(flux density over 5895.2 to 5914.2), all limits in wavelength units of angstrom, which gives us 0.97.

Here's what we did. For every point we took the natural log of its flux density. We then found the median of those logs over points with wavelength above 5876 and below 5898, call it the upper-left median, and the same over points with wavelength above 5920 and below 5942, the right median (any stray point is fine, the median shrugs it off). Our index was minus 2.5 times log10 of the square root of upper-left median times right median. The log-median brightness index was -1.66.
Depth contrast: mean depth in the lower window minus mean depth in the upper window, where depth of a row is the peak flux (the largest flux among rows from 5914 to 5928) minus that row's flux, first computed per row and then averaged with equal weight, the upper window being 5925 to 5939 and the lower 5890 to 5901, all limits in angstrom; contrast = 13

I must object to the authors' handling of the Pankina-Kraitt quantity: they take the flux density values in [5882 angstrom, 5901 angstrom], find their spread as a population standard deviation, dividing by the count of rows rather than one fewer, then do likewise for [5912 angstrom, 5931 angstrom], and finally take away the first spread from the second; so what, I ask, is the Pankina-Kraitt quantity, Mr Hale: -5.8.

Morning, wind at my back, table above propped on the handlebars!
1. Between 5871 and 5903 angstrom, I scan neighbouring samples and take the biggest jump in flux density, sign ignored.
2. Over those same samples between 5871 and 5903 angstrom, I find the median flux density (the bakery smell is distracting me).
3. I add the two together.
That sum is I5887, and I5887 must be 122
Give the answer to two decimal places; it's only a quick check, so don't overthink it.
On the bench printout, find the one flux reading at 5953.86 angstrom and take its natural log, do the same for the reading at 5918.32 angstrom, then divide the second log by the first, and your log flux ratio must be 1.04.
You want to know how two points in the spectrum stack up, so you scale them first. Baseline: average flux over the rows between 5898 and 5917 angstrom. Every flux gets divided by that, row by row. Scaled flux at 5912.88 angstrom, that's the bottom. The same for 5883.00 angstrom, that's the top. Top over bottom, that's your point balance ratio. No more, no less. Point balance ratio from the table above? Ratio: 0.74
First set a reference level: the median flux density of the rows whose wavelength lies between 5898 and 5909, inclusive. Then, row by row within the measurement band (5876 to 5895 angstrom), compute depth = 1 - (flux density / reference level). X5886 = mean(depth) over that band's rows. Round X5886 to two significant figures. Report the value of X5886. 0.17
